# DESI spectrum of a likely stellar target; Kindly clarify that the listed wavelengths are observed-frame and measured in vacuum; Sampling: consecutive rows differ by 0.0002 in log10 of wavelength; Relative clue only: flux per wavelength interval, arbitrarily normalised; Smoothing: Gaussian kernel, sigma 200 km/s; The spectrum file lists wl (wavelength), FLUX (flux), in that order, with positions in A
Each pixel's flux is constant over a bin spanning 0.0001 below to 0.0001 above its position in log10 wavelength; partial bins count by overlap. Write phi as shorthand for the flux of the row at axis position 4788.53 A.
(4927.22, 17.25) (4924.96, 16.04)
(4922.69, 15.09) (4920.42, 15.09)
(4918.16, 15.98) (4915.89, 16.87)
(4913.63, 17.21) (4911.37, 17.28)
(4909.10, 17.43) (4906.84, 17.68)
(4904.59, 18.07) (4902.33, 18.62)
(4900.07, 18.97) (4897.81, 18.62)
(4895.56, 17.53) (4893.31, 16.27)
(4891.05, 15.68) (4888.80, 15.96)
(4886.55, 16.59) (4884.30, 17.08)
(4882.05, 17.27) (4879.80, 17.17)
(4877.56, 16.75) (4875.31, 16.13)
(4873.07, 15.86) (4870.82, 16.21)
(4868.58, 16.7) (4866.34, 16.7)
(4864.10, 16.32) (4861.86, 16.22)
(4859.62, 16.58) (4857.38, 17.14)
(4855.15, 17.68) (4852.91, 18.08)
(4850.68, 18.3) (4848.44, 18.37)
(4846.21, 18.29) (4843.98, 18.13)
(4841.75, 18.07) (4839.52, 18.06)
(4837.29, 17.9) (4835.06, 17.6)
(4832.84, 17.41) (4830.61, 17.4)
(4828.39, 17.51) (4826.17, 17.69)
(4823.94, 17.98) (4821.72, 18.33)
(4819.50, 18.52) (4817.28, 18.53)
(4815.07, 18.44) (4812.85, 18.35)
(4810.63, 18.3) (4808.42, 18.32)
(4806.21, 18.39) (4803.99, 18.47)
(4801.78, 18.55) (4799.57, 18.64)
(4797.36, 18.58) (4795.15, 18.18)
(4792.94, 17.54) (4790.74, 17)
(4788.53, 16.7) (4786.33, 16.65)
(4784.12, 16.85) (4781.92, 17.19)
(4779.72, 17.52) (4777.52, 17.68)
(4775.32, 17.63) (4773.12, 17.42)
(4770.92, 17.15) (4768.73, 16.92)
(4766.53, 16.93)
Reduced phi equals 16.7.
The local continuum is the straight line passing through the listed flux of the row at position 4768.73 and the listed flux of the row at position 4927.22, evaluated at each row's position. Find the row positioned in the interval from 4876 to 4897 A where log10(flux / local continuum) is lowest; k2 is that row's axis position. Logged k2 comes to 4891.05 A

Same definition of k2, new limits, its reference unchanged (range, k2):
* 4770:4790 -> 4786.33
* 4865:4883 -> 4873.07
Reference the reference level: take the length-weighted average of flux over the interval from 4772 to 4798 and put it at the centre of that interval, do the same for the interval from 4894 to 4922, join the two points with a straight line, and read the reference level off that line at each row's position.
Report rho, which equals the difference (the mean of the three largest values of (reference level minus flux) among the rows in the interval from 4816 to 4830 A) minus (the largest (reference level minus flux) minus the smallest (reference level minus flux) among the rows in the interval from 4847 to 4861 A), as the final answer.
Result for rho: -2.1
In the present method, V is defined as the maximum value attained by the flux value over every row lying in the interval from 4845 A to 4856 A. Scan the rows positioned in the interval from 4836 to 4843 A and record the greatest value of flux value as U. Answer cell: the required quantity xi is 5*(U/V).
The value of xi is 4.9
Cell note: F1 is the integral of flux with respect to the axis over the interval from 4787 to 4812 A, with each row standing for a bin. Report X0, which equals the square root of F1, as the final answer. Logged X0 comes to 21.2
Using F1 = 451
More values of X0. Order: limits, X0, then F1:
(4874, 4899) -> 20.5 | 421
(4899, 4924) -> 20.7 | 428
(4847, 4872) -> 20.7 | 428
